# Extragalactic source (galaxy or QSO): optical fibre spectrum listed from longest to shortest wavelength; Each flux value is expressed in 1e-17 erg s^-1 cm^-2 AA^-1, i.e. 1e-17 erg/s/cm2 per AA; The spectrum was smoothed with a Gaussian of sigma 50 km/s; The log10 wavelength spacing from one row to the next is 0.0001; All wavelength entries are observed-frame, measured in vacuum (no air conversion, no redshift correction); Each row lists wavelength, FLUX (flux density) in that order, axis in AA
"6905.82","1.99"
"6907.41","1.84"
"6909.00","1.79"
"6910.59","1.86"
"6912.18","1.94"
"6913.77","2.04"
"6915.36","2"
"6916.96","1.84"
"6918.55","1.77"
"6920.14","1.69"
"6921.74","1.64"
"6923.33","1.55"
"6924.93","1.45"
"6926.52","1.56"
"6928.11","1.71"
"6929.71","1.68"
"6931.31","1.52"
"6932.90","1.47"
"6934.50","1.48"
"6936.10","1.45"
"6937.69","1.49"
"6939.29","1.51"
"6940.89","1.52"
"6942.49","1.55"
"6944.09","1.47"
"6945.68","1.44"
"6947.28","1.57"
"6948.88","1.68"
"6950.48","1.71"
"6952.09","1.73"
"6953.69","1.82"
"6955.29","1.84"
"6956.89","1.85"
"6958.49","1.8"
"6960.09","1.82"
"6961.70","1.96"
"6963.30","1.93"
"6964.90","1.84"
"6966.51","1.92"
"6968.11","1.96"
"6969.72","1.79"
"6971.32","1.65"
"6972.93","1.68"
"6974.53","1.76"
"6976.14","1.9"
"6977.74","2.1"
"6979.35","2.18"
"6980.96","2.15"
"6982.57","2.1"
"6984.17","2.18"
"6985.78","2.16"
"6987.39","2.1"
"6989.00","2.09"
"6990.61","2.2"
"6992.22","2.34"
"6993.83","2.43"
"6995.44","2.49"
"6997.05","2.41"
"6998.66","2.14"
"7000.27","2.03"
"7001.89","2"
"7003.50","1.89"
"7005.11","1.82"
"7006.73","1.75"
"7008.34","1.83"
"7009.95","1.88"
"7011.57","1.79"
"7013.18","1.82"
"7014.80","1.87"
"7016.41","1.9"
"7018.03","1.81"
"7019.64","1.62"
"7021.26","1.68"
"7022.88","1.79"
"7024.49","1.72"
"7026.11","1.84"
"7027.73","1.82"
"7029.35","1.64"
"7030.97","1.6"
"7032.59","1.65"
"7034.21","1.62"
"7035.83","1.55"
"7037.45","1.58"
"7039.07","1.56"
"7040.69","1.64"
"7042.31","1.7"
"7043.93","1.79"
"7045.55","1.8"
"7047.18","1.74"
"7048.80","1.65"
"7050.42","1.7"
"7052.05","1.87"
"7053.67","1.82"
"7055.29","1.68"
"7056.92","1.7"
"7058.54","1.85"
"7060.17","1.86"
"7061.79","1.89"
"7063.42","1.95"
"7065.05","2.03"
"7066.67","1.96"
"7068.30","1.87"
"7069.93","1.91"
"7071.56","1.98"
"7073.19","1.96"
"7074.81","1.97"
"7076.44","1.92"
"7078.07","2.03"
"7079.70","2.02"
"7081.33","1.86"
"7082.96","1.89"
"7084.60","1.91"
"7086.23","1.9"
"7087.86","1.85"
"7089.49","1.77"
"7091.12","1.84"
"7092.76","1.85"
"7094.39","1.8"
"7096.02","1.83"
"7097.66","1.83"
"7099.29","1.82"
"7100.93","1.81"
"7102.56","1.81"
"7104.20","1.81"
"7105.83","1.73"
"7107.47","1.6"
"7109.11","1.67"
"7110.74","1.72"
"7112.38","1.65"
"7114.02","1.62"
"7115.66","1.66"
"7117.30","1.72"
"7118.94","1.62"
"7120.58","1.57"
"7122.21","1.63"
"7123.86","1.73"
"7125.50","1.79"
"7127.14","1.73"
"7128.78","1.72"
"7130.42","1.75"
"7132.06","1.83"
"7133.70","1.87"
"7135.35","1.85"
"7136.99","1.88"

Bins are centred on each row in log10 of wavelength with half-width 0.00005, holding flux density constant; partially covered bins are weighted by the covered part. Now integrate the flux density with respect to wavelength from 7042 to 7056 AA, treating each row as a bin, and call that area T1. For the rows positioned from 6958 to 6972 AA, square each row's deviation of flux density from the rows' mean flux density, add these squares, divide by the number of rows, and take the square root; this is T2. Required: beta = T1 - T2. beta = 24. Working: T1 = 24.5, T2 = 0.096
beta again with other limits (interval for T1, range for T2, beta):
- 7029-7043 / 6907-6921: 22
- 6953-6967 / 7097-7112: 26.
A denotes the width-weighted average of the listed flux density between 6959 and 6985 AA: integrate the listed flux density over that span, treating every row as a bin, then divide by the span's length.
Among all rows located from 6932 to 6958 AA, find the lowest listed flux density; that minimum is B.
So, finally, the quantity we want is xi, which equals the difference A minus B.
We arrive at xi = 0.5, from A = 1.93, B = 1.44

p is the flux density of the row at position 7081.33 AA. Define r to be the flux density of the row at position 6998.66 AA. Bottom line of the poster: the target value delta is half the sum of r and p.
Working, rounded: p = 1.86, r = 2.14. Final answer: 2.00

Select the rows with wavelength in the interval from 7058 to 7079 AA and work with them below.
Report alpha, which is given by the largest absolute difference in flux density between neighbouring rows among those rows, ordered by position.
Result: 0.11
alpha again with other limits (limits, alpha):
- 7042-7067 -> 0.17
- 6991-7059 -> 0.27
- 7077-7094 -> 0.16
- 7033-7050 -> 0.09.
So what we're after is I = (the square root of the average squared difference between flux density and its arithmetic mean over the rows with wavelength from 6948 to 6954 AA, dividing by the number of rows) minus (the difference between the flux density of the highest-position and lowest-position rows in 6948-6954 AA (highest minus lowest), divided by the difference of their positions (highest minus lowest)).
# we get 0.023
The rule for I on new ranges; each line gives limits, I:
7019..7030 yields 0.080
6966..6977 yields 0.114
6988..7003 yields 0.181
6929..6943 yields 0.074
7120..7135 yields 0.065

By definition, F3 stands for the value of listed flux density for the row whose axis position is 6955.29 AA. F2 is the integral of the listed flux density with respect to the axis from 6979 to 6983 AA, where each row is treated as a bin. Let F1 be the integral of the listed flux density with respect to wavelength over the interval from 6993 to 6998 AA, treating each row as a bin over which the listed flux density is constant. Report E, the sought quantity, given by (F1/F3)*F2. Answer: 57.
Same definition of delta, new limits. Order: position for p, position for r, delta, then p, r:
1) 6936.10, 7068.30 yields 1.66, 1.45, 1.87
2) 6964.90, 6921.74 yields 1.74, 1.84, 1.64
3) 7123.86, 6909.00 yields 1.76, 1.73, 1.79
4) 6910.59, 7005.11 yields 1.84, 1.86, 1.82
